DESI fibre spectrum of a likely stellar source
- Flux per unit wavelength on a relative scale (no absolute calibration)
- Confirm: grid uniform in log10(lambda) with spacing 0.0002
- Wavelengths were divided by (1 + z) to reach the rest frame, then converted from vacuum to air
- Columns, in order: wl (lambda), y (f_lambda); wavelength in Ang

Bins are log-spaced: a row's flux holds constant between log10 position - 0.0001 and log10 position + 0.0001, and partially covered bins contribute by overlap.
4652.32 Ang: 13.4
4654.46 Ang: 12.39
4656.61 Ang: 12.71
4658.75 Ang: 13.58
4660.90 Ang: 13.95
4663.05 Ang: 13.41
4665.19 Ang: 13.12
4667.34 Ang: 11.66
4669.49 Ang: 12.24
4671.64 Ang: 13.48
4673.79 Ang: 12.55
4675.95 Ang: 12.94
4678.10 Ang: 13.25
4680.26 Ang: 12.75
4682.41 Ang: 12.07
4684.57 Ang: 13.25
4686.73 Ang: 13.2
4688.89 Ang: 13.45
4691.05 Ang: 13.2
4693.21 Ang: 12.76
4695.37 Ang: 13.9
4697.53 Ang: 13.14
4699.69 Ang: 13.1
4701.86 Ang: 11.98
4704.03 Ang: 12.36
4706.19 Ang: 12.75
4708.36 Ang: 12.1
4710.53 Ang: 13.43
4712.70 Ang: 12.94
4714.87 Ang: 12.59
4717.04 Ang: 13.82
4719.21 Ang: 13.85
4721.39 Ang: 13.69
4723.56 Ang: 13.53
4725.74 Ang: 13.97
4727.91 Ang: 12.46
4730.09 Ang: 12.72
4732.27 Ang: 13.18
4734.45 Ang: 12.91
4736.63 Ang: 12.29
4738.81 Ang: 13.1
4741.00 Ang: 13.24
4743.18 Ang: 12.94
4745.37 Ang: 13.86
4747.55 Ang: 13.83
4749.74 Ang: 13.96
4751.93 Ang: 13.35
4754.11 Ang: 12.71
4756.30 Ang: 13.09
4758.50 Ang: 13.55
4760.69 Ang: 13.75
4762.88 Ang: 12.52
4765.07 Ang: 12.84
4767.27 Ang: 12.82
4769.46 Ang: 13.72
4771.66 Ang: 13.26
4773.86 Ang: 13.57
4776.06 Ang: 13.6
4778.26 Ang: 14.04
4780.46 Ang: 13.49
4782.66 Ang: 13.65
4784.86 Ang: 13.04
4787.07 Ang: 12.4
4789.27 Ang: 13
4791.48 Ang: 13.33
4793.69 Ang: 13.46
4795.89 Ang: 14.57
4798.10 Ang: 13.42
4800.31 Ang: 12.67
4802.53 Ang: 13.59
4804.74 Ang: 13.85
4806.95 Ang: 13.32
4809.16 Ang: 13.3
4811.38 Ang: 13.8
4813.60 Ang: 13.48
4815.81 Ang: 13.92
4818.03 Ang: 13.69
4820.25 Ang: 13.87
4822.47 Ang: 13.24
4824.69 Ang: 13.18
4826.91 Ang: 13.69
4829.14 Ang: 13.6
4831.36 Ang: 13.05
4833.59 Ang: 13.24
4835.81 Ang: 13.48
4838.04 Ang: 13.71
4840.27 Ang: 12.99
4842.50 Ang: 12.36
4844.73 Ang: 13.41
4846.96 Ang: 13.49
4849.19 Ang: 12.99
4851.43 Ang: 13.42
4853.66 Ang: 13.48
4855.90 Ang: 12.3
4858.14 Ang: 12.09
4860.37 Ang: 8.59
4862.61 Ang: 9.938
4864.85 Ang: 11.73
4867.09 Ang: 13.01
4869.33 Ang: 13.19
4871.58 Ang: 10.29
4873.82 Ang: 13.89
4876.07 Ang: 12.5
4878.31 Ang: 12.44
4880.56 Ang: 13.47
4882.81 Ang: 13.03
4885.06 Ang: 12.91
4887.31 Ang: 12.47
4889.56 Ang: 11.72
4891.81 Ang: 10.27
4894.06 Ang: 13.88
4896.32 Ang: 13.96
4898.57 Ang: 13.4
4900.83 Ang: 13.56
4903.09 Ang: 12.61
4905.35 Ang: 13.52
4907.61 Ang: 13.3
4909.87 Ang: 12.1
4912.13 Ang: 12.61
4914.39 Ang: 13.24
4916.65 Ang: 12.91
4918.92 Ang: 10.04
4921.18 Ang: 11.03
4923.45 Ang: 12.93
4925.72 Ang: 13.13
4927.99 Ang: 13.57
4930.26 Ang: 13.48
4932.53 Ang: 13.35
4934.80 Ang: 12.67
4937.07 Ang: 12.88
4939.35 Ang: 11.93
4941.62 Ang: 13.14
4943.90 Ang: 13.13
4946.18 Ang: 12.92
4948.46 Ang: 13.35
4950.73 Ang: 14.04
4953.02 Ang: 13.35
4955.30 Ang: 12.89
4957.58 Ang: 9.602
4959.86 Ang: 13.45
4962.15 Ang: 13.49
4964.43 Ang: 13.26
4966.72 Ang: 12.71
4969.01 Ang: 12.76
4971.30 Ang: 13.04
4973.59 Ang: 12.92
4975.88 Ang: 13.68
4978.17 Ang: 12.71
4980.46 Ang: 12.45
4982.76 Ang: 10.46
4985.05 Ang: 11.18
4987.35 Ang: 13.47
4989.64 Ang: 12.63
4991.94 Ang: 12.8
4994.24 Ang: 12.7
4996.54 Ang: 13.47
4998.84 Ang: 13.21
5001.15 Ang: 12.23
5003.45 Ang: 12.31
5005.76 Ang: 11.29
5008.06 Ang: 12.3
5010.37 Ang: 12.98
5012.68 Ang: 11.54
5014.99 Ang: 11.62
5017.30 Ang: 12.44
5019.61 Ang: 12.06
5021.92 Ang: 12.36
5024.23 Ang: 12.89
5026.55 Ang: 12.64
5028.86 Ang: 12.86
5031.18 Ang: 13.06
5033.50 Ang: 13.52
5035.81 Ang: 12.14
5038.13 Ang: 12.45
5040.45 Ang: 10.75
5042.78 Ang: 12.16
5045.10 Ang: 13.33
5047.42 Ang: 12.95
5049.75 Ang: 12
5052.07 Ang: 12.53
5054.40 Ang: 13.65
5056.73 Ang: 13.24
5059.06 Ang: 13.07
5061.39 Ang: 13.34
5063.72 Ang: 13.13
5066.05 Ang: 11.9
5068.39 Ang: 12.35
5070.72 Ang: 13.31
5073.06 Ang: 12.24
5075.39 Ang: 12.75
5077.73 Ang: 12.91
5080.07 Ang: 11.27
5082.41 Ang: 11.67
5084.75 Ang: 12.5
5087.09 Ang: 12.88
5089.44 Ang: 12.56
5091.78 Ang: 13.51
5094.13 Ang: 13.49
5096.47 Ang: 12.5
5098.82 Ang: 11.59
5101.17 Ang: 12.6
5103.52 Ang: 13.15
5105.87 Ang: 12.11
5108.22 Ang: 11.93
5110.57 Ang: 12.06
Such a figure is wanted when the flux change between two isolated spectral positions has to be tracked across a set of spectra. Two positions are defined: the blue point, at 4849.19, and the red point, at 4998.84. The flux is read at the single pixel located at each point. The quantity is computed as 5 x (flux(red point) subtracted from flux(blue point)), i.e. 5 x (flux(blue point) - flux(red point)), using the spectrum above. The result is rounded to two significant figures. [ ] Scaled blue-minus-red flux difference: -1.1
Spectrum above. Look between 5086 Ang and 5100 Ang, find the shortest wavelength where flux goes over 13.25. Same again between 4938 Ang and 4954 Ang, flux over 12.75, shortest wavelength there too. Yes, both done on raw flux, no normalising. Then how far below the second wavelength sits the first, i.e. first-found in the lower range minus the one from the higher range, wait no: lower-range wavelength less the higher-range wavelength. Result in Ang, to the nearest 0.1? -150.2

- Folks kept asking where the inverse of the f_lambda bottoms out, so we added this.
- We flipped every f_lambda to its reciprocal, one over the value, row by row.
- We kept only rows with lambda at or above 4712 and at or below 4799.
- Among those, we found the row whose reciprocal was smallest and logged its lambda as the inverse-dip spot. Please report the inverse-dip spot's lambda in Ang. 4795.89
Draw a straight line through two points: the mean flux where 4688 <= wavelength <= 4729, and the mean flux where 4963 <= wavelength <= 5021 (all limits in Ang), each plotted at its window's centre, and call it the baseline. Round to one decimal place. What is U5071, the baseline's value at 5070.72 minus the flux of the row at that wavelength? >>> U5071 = -1.0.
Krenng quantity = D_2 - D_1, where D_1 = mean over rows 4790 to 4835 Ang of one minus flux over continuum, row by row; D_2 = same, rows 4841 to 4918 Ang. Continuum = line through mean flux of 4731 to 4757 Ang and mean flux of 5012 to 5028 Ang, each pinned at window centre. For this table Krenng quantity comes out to 0.05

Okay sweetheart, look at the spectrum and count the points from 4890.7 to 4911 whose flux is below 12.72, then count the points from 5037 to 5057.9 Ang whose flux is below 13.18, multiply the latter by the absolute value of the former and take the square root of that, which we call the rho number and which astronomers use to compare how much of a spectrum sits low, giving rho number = 4.2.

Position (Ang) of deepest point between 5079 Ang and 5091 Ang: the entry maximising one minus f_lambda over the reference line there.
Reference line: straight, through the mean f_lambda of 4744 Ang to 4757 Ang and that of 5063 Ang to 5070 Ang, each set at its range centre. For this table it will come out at 5080.07 Ang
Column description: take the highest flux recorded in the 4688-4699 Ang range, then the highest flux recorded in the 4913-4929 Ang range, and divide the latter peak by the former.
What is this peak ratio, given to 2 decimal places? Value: 0.98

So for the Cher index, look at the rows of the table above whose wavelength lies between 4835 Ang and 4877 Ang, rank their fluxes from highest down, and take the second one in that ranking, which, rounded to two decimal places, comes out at 13.71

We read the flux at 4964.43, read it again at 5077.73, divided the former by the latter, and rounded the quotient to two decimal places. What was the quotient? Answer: 1.03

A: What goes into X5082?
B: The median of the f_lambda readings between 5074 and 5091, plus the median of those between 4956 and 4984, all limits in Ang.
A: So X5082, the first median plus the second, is 25.4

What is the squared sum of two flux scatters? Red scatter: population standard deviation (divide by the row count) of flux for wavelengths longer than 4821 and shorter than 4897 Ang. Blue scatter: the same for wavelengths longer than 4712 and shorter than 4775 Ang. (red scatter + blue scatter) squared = 3.0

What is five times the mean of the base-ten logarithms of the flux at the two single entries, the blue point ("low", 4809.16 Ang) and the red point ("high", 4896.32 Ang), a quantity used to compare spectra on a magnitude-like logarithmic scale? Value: 5.67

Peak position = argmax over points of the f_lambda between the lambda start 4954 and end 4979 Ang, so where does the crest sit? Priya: 4975.88 Ang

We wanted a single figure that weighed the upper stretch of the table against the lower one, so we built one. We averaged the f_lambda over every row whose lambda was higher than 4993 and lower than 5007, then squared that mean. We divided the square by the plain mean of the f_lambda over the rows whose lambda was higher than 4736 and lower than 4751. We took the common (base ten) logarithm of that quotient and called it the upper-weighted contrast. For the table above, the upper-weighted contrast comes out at 1.07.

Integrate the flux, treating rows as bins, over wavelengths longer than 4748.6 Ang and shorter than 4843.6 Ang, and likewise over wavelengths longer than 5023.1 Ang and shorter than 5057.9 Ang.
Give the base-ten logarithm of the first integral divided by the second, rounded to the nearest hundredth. 0.46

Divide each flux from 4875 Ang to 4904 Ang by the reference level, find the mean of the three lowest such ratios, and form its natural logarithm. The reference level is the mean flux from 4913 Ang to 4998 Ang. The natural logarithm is -0.10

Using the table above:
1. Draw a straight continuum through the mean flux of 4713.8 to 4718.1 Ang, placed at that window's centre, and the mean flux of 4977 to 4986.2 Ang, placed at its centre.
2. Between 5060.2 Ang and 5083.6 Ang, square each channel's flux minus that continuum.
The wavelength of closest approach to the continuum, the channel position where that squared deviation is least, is 5080.07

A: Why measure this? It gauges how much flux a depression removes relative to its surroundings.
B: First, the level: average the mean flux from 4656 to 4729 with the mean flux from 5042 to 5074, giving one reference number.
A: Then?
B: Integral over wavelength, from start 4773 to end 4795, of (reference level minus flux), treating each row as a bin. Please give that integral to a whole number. -10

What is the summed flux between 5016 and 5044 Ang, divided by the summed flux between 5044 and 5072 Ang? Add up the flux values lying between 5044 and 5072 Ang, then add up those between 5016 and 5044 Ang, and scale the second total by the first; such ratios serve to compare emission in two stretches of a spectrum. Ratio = 0.96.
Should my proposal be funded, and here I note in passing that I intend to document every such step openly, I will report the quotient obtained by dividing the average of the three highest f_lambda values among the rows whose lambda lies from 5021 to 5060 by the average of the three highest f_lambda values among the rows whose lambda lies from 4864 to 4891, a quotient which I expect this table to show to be 1.00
